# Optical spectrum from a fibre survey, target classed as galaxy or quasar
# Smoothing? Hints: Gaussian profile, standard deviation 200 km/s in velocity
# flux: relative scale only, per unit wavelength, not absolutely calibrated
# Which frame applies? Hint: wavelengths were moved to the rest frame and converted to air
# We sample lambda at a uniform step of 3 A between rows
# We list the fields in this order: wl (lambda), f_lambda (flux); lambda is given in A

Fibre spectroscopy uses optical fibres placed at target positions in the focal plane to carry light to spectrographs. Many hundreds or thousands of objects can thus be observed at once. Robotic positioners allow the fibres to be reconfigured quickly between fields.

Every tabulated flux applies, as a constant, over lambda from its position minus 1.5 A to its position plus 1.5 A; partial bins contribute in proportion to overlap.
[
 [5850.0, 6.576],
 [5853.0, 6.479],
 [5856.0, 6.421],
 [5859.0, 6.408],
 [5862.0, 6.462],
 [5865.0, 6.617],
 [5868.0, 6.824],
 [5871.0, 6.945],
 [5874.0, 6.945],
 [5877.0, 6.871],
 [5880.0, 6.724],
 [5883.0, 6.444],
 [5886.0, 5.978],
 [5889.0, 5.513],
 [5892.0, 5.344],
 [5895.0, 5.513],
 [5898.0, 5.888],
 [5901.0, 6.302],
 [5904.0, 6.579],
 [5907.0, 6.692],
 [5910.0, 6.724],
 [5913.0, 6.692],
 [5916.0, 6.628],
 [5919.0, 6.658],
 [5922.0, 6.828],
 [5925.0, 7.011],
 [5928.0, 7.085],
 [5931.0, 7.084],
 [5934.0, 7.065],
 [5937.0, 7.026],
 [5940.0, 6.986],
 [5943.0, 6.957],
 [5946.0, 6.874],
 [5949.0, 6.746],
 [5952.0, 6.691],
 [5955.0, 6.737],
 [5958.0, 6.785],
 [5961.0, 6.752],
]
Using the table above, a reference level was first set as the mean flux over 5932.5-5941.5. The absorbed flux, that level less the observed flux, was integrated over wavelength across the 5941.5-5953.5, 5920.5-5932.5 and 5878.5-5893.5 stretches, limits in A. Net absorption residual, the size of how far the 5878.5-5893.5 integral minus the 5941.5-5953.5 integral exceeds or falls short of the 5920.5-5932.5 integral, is 12.6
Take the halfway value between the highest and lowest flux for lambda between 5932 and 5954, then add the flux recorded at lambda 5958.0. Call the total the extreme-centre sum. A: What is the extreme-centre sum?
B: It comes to 13.7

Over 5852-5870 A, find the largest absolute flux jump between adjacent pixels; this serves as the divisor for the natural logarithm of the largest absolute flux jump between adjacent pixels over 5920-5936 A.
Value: -8.2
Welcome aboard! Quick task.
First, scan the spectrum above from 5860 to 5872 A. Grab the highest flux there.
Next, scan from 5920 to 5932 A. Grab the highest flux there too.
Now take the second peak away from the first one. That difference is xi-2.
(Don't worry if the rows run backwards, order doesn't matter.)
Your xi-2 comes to -0.14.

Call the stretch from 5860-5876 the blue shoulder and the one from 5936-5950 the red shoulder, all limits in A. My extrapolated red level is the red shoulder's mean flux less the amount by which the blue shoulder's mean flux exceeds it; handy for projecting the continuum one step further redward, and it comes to 7.1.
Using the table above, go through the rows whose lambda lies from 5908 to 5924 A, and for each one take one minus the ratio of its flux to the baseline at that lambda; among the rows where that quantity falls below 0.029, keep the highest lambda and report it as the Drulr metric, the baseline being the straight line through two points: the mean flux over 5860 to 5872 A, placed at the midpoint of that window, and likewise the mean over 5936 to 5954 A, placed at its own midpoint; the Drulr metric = 5922.0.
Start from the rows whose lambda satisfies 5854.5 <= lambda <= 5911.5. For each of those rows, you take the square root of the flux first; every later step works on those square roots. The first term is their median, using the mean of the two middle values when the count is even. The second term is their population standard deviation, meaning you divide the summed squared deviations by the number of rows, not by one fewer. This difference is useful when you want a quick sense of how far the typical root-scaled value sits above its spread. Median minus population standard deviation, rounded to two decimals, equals 2.44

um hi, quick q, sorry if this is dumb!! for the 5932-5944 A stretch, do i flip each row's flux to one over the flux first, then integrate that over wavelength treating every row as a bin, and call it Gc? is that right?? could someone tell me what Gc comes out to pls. 1.71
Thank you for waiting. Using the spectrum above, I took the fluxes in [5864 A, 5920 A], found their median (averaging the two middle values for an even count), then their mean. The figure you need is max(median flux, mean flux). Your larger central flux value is 6.63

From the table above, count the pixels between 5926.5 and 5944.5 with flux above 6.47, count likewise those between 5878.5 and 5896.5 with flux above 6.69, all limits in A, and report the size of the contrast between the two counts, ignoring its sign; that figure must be 5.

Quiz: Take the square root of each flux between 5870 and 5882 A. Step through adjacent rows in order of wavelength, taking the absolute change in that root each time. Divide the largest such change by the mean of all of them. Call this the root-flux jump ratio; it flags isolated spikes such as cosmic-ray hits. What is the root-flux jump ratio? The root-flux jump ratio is 2.00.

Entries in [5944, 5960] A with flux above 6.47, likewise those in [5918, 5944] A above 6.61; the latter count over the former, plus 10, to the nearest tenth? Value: 11.8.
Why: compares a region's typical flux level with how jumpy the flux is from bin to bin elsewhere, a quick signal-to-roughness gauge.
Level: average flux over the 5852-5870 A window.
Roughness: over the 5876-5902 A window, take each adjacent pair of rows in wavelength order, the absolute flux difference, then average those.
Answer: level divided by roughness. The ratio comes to 21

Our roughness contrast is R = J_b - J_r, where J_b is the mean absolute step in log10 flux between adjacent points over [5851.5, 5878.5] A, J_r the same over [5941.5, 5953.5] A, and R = 0.000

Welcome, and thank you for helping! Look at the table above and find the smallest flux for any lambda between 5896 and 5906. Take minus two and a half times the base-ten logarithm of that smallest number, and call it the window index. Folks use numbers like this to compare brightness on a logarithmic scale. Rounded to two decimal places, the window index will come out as -1.92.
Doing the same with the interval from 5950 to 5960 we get -2.06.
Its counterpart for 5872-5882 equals -2.07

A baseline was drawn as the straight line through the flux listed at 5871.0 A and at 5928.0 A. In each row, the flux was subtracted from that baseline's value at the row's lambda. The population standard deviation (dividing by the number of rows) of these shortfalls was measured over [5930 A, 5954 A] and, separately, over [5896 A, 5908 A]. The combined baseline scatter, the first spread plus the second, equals 0.45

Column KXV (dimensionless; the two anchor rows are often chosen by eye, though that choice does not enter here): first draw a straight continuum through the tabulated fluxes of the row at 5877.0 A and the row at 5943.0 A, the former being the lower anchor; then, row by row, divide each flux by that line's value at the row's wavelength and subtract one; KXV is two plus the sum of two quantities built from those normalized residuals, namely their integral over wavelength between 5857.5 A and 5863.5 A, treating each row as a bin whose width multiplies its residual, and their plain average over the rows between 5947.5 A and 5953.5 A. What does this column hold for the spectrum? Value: 1.60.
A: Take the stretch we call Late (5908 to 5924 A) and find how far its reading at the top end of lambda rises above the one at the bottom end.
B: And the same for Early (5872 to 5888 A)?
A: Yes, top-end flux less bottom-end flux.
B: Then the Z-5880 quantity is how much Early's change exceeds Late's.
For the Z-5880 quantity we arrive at -1.1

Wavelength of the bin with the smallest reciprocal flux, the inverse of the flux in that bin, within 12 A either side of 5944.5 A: 5934.0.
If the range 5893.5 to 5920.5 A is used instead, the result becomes 5910.0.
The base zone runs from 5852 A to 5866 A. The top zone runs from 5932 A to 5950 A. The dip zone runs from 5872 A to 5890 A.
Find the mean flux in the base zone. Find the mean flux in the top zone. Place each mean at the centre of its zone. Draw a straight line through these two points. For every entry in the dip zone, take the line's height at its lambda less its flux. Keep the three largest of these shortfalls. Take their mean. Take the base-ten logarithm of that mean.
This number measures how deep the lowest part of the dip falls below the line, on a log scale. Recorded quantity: -0.19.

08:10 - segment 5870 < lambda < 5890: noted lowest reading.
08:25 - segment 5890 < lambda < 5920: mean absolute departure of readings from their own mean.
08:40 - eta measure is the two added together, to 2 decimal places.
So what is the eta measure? 5.95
